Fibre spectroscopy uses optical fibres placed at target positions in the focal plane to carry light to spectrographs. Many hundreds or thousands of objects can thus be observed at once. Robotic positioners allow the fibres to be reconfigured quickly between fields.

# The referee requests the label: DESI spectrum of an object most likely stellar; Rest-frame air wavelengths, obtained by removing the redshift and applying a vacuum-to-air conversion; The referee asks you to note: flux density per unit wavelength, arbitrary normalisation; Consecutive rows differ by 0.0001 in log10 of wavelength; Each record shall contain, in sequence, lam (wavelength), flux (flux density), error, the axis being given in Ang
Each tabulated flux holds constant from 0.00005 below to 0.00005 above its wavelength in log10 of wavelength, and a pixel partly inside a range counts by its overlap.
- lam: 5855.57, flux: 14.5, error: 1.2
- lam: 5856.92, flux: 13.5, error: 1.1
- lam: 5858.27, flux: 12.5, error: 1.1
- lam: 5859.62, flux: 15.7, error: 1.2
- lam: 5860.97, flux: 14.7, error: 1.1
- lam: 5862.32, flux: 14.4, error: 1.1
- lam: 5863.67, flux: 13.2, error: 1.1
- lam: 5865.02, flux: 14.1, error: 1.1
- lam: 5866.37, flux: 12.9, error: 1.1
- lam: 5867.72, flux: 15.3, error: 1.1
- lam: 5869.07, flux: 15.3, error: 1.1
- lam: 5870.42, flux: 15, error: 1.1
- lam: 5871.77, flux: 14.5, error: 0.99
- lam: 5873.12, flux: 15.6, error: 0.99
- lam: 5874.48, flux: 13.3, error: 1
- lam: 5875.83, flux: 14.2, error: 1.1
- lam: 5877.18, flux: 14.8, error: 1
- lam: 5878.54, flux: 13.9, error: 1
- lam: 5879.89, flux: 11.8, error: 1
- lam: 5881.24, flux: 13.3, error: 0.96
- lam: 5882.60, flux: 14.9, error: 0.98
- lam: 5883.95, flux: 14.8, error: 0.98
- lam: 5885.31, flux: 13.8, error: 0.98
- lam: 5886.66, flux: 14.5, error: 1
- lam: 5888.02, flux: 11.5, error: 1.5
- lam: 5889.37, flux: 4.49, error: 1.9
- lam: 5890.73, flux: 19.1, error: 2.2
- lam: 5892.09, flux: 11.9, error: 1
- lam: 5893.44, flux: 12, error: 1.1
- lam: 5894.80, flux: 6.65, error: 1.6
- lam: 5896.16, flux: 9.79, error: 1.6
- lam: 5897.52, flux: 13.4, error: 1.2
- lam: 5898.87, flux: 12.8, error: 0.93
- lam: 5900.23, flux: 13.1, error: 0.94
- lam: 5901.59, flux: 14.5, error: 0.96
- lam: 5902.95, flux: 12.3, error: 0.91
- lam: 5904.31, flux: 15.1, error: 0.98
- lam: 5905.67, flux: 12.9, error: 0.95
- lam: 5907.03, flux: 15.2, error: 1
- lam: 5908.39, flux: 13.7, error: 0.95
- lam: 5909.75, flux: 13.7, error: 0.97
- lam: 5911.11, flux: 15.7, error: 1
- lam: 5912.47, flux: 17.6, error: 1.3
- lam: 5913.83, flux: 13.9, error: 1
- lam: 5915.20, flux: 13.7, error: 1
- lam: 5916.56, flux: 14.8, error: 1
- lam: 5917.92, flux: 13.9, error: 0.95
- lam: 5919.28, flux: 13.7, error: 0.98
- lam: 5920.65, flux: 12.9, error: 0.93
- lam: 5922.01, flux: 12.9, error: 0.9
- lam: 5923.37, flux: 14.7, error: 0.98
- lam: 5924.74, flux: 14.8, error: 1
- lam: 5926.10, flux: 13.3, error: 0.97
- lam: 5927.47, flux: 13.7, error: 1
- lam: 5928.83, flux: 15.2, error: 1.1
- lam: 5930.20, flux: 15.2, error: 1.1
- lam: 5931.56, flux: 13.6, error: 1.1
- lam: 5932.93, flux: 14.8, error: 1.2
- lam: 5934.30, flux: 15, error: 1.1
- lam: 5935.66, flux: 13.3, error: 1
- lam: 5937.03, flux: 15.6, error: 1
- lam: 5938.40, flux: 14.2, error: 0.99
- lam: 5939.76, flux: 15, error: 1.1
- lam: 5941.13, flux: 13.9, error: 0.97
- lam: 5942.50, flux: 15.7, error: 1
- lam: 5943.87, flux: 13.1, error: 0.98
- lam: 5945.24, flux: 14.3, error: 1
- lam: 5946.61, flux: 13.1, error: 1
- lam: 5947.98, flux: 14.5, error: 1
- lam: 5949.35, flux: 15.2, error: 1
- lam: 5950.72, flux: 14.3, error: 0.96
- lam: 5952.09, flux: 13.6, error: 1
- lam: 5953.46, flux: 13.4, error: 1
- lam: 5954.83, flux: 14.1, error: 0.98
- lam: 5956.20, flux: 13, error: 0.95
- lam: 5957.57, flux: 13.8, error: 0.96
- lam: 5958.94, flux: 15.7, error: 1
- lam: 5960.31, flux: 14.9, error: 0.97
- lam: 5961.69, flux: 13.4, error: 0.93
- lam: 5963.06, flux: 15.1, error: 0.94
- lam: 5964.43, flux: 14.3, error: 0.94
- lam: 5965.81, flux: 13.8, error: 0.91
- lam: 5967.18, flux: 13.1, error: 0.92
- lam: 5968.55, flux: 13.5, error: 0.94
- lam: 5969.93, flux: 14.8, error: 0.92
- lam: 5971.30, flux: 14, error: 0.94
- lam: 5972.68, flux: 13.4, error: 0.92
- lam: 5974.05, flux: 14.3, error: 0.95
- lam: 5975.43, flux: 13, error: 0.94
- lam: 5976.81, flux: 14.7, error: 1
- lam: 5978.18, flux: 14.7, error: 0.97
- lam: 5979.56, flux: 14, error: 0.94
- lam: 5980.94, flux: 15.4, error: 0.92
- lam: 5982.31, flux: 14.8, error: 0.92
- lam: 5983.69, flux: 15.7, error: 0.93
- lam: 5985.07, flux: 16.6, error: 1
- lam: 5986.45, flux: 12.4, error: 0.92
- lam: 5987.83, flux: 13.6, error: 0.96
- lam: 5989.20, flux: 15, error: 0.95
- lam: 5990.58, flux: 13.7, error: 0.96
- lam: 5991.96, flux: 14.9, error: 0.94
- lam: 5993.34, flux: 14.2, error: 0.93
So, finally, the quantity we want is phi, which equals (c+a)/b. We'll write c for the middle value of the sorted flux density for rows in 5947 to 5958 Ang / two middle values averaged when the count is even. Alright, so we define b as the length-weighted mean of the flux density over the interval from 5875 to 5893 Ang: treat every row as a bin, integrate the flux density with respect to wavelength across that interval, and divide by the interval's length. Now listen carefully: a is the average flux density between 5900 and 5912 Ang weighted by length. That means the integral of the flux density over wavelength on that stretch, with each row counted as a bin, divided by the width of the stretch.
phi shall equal 2.11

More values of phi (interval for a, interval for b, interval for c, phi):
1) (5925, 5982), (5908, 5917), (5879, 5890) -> 1.88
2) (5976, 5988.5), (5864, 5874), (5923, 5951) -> 2.00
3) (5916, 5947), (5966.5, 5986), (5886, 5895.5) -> 1.81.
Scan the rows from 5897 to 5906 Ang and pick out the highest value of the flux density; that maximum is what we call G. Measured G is 15.1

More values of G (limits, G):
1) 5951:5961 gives 15.7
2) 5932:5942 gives 15.6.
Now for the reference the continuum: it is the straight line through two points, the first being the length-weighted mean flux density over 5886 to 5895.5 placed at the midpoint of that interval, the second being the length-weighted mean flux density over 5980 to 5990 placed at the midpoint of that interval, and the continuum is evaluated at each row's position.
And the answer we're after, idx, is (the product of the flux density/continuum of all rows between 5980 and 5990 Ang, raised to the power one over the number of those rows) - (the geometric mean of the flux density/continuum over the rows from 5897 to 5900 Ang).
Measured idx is -0.1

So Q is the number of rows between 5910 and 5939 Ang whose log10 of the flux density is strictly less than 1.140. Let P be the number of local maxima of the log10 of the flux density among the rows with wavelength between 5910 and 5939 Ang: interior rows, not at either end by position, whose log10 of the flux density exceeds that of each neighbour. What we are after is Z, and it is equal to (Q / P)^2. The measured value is 2.6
